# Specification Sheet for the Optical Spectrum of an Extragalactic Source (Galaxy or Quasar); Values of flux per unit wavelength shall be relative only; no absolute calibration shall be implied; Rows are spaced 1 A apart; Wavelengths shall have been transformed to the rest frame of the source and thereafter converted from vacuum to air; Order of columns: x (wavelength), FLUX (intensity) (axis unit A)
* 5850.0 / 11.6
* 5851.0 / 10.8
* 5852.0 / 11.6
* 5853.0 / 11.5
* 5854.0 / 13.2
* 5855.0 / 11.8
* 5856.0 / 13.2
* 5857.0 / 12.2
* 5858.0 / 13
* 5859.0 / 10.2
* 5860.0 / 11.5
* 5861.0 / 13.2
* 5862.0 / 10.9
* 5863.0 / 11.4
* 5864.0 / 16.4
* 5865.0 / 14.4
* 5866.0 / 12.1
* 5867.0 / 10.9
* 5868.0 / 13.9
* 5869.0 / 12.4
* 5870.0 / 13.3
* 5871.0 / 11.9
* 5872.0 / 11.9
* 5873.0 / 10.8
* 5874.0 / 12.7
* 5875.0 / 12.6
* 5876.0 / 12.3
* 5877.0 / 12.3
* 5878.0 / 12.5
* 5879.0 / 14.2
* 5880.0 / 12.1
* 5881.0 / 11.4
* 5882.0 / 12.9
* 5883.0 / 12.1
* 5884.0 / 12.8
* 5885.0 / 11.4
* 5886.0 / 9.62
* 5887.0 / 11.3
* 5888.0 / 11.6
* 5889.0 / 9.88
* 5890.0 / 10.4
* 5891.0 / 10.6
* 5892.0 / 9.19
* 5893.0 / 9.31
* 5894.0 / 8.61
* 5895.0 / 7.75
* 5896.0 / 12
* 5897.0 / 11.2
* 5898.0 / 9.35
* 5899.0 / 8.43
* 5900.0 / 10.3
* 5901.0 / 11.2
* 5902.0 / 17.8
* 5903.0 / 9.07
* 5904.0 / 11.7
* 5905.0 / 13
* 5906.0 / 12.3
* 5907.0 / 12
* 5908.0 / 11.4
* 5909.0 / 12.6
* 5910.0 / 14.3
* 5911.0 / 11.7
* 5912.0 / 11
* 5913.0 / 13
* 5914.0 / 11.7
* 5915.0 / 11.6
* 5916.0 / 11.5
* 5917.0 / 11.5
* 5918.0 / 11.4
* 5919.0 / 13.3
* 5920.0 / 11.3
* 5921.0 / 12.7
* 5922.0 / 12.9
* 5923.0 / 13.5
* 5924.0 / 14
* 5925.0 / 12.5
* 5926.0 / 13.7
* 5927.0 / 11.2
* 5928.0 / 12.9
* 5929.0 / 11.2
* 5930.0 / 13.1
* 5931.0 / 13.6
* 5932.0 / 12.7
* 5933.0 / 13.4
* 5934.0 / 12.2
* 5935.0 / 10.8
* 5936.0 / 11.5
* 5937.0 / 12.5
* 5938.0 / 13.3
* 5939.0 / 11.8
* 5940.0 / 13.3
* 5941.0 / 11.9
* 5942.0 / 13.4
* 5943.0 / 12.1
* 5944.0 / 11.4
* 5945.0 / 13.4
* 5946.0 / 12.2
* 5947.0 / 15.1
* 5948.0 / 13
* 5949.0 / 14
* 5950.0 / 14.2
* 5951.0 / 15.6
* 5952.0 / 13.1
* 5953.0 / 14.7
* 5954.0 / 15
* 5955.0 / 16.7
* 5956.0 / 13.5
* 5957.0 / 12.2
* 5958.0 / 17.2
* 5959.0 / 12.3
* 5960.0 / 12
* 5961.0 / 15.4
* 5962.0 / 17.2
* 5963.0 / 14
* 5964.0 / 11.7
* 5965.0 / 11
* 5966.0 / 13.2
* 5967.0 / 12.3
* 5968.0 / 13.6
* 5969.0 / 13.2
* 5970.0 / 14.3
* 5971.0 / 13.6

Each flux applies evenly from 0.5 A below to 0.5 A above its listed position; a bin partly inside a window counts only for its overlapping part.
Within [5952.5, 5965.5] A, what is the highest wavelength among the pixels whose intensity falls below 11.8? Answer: 5965.0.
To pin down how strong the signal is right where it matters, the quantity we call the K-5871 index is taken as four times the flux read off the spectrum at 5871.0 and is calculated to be 48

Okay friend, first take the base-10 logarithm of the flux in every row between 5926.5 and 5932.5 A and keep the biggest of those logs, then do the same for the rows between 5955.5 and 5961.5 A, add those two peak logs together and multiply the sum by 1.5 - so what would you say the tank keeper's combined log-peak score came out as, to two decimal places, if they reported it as 3.55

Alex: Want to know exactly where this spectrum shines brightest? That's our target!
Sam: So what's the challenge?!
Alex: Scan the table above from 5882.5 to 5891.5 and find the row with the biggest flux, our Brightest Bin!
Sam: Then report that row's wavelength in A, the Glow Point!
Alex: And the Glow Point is 5884.0 A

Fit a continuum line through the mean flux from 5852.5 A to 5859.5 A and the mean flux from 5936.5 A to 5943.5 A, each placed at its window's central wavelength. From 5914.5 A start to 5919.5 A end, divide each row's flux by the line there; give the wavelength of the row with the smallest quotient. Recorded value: 5918.0 A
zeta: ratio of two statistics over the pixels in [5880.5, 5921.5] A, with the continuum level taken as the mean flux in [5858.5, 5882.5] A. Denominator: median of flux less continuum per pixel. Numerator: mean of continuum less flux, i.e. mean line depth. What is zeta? -1.03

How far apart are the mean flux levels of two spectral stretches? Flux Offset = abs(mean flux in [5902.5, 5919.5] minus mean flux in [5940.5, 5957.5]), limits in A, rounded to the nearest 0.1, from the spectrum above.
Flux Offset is 1.7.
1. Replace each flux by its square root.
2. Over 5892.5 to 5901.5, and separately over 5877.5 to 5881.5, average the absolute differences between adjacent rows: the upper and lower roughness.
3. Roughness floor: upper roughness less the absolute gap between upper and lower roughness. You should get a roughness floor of 0.208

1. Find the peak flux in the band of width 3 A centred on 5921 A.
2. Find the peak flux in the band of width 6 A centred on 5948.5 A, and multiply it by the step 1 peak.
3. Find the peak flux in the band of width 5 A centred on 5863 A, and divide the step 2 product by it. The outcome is 12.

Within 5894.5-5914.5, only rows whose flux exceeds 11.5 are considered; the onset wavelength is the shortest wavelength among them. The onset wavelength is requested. 5896.0 A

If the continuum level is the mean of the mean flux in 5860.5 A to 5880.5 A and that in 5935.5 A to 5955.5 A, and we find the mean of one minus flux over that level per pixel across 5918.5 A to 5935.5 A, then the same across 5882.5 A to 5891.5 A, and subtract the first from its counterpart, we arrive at 0.12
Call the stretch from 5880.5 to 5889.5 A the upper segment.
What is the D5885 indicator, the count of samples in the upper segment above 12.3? 2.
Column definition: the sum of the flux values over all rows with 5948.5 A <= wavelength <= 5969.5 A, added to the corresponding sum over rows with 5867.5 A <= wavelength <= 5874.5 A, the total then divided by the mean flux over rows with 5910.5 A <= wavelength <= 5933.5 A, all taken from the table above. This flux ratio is 31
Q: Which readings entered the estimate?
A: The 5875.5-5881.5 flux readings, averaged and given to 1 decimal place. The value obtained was 12.5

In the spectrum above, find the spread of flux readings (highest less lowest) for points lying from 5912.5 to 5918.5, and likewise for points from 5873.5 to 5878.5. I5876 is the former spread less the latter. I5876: 1.2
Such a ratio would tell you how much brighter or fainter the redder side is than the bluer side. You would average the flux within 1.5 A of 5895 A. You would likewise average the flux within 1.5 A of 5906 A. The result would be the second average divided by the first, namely 1.32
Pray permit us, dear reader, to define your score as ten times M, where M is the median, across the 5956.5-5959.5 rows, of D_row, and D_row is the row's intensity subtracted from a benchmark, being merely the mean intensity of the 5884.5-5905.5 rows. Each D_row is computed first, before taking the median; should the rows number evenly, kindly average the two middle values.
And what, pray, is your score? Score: -16.5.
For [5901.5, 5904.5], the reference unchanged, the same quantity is -10.5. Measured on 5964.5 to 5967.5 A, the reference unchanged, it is -16.5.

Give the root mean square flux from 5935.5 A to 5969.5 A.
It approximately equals 13.5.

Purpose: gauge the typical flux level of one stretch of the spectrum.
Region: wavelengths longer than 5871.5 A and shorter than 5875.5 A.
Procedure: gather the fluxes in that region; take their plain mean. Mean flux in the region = 12.0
